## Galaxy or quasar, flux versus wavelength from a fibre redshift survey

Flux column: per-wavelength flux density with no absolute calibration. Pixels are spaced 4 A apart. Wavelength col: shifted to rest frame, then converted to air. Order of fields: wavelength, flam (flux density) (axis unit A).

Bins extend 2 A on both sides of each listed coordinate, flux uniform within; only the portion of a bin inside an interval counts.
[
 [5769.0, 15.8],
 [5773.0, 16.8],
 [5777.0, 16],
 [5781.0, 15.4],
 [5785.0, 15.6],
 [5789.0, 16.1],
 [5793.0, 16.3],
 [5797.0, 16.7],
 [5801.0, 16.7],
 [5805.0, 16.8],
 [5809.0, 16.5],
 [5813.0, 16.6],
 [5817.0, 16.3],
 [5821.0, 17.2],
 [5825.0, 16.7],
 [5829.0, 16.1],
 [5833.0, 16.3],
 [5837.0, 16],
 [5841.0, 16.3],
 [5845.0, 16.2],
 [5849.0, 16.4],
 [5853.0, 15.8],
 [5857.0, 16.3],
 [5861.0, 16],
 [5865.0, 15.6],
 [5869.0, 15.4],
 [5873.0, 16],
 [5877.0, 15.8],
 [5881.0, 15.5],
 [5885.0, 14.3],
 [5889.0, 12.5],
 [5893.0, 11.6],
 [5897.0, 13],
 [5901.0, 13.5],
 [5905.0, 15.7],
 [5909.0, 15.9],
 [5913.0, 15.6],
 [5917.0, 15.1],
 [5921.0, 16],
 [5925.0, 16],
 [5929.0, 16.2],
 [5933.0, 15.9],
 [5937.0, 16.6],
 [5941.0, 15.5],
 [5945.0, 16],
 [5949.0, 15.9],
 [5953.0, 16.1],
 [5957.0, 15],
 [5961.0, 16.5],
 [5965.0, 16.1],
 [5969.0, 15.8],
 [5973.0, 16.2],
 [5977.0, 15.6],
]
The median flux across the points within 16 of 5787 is 16.2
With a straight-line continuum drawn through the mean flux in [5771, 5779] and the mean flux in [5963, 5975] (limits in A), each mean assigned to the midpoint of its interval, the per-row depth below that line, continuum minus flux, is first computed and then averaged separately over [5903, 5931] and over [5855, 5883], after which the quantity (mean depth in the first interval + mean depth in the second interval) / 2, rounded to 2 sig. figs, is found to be 0.38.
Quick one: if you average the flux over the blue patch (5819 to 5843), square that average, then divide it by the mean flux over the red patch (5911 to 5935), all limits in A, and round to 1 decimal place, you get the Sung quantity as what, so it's 17.1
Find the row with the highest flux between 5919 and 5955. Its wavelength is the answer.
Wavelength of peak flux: 5937.0 A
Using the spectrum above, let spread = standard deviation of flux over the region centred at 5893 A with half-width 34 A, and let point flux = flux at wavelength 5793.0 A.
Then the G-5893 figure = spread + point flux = 17.7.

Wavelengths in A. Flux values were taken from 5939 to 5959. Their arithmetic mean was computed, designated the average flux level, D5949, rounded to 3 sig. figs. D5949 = 15.7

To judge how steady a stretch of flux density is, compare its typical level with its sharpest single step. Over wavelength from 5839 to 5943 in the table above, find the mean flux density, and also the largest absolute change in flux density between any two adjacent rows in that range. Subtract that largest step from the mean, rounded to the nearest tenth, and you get 13.1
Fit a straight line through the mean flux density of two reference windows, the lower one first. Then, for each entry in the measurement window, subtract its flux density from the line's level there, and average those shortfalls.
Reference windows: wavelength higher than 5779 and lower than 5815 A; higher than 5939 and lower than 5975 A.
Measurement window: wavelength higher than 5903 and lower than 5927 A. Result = 0.29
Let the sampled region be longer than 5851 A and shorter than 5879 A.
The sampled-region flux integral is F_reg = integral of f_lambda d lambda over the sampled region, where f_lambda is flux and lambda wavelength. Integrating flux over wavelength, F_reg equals 444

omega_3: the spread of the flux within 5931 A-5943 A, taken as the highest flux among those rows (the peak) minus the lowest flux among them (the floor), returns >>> 1.1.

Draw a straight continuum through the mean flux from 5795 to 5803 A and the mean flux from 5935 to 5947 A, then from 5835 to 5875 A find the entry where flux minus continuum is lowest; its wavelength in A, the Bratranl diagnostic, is 5869.0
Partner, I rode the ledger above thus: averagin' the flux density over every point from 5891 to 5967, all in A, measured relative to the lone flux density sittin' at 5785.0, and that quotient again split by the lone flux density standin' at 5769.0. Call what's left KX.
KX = 0.062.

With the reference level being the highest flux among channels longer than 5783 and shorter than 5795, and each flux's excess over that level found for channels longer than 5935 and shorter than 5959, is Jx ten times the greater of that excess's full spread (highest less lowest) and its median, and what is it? 16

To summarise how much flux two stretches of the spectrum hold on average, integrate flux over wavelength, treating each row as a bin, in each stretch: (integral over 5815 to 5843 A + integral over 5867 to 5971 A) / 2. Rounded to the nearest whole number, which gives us 1025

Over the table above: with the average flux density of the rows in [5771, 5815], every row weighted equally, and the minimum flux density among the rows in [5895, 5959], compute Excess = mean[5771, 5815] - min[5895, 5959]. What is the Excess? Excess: 3.3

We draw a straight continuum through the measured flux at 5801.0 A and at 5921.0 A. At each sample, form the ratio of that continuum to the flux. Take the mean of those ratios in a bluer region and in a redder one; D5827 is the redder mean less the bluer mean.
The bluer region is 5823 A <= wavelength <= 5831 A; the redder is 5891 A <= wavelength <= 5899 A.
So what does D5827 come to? 0.308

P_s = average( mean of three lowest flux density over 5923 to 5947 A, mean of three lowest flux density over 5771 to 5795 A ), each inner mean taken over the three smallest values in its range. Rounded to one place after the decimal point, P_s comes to 15.7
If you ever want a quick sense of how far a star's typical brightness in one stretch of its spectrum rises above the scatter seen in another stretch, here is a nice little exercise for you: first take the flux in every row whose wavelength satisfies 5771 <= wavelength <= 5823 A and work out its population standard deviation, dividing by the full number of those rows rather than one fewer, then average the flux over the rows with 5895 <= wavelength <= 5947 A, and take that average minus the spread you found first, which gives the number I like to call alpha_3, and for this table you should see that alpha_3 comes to 15.0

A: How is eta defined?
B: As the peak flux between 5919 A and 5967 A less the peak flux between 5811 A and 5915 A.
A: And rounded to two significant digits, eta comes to -0.60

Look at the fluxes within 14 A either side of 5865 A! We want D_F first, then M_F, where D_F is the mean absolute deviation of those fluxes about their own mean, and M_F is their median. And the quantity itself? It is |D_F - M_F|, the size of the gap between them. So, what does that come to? 15.6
